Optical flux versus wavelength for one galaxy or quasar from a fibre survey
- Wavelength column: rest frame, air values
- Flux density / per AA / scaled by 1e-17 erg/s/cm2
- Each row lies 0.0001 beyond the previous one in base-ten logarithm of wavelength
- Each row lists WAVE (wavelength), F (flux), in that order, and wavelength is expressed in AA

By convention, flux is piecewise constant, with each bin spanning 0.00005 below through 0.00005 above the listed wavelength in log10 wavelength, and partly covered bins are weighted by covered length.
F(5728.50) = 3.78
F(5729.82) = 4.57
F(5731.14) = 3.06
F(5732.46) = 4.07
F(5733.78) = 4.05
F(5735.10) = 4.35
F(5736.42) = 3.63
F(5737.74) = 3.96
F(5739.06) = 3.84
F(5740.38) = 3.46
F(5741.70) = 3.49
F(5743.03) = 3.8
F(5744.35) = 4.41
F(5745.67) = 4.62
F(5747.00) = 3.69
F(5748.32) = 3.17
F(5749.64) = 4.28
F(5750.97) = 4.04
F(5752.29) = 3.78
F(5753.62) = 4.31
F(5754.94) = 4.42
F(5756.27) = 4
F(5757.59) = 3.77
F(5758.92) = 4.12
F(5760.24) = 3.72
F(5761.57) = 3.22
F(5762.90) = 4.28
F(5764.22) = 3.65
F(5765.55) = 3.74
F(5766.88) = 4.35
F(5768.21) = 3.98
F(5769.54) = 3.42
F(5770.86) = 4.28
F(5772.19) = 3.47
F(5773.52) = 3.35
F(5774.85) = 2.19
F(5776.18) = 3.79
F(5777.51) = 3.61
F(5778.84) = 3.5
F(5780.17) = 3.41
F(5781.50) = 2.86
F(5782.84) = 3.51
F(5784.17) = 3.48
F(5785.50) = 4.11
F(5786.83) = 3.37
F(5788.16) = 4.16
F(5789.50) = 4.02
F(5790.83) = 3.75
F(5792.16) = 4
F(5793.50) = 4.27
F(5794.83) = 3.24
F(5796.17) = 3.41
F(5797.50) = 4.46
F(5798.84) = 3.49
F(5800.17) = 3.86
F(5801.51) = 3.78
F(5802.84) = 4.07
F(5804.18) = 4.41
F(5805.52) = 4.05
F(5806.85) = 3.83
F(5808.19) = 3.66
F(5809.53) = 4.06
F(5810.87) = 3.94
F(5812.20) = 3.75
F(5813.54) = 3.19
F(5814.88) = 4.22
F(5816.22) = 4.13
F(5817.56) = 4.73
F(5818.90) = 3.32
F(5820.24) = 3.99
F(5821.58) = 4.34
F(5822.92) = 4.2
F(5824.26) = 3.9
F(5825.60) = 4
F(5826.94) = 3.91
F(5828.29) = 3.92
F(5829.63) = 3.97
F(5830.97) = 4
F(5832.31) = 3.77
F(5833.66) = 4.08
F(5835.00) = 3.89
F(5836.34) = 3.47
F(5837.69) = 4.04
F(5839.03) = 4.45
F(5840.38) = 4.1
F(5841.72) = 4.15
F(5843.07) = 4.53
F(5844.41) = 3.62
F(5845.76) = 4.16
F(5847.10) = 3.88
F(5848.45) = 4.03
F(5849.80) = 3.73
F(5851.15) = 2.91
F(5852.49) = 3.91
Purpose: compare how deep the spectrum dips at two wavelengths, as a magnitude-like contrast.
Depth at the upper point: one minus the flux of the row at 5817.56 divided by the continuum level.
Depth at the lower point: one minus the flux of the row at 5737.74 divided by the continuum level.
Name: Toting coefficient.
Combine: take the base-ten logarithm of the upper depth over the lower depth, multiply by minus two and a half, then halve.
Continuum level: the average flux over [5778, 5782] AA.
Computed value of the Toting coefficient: -0.4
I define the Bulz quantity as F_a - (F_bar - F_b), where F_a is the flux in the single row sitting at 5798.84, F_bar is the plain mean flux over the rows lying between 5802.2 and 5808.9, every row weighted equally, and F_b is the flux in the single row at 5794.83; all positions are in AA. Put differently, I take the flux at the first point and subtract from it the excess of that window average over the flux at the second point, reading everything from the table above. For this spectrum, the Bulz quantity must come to 2.7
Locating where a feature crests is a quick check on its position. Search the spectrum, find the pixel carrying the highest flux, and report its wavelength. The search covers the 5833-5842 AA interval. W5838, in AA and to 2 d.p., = 5839.03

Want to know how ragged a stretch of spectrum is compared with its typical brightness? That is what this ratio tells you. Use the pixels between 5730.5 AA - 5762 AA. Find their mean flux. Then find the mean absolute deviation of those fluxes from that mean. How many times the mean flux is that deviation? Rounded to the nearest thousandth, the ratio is 0.086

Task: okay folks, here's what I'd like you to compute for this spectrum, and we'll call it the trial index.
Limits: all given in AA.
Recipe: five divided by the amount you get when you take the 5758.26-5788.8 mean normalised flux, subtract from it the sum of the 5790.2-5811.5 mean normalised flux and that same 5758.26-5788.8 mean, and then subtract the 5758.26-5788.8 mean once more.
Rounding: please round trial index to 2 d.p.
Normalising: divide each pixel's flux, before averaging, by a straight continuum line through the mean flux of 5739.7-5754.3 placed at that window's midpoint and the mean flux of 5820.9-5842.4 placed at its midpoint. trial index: -2.63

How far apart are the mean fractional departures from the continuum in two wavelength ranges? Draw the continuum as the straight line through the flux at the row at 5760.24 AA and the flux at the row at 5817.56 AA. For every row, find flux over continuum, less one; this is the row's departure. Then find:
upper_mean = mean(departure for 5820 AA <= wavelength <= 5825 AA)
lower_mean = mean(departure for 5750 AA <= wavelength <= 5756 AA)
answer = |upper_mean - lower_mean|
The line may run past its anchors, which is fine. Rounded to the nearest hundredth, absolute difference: 0.30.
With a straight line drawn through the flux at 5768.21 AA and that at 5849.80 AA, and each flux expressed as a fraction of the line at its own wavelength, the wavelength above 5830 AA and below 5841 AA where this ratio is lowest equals 5836.34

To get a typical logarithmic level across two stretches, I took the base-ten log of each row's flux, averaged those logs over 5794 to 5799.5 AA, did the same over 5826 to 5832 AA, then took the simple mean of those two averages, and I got 0.578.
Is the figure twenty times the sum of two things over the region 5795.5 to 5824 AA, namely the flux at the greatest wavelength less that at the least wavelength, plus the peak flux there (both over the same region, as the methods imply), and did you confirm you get 110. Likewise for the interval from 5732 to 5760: 93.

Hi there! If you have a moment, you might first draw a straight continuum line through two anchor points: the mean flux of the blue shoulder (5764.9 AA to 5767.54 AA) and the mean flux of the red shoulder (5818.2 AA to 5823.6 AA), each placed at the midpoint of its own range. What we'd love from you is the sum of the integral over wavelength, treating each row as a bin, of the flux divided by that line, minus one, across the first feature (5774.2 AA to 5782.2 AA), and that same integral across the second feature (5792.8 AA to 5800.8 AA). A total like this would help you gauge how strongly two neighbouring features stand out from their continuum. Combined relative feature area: -2.0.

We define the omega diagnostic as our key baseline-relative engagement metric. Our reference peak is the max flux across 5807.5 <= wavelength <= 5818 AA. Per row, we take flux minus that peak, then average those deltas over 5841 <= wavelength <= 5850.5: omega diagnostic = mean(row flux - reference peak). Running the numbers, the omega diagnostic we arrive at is -0.72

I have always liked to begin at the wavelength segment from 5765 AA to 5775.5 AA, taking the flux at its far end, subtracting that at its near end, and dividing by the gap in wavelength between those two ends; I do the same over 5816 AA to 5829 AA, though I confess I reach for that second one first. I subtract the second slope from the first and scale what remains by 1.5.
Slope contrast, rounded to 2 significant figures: -0.22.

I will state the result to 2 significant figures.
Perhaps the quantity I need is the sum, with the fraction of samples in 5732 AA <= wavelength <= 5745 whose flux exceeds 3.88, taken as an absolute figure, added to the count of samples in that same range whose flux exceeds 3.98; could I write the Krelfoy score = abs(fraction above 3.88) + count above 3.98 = 4.5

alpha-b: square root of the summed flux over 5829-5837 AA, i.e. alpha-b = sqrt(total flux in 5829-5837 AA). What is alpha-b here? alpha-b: 4.815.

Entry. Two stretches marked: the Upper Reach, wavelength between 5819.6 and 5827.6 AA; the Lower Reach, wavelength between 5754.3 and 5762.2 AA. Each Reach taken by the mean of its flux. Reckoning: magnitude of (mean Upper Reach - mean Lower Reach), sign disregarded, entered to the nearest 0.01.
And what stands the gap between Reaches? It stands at 0.18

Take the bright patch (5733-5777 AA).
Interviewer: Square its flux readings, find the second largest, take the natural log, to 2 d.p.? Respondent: 2.97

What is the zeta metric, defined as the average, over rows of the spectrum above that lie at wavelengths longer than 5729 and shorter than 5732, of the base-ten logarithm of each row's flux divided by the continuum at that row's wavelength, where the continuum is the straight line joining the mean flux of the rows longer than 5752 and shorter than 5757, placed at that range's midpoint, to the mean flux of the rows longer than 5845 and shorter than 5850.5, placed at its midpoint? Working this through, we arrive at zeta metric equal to -0.048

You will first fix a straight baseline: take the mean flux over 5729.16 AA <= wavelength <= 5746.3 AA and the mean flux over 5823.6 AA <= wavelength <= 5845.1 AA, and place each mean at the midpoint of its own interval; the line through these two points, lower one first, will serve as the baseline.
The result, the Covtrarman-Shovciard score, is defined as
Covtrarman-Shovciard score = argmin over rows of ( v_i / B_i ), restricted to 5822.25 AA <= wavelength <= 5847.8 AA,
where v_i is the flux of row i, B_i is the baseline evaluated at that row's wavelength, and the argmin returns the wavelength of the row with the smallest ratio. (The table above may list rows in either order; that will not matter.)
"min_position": 5836.34 AA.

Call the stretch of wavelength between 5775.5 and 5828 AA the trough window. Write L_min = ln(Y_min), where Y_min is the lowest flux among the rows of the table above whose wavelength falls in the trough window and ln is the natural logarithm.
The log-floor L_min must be 1.05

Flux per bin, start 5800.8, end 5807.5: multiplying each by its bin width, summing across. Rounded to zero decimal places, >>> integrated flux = 27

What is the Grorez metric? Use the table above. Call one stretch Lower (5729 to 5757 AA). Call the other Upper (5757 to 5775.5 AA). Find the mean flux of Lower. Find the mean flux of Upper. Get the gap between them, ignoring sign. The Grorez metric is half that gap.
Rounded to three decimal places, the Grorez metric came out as 0.135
